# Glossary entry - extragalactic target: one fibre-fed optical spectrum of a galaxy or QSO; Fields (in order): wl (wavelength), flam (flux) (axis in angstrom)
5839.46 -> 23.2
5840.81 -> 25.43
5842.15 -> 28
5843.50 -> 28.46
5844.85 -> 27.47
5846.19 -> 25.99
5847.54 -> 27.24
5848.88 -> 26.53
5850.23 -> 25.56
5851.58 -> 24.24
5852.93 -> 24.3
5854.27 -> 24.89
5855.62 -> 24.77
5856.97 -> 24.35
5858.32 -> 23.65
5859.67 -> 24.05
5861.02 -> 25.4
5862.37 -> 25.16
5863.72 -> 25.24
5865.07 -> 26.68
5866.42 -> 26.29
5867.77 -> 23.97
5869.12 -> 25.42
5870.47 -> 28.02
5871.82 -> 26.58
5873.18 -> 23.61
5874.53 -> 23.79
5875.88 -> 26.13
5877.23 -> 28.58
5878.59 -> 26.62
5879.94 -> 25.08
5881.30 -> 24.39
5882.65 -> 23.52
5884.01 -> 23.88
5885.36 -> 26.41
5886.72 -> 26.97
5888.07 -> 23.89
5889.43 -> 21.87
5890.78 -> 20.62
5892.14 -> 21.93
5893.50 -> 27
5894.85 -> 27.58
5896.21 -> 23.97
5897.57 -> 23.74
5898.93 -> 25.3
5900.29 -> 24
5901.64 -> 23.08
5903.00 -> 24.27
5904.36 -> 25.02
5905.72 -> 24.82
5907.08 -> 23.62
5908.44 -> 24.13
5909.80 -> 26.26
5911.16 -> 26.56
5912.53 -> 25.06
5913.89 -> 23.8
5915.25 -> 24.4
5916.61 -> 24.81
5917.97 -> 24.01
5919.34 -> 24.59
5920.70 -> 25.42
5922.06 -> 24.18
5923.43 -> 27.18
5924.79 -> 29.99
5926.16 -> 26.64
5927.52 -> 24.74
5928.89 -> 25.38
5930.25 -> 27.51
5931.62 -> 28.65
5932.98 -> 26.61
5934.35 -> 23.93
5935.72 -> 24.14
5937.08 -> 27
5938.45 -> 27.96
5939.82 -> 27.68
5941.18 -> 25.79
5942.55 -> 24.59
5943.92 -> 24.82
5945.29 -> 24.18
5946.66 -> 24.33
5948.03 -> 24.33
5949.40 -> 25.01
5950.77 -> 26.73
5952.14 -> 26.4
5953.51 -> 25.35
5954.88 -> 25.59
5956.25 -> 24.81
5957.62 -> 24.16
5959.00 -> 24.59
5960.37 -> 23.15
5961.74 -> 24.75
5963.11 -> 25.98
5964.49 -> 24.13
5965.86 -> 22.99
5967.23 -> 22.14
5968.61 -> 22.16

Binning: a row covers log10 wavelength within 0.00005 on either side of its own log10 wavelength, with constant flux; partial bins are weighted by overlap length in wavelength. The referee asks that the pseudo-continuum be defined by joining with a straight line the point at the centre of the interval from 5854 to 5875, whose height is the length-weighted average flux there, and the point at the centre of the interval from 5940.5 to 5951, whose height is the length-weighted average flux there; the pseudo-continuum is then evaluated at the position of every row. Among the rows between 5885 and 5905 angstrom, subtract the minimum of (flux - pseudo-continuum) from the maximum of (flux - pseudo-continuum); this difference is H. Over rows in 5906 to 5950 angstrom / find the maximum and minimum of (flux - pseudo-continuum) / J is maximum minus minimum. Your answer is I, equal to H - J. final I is 1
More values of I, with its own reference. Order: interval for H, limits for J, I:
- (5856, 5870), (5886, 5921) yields -4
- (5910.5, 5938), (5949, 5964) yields 3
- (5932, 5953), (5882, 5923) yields -3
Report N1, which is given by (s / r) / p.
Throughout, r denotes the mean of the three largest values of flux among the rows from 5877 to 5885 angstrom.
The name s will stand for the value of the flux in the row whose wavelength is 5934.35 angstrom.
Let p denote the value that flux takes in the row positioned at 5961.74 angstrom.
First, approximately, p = 24.75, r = 26.8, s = 23.93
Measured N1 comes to 0.036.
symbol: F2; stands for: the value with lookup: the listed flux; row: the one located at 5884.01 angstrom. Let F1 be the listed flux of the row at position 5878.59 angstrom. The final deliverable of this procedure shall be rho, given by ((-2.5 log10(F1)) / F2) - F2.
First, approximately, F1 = 26.62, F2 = 23.88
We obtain -24.03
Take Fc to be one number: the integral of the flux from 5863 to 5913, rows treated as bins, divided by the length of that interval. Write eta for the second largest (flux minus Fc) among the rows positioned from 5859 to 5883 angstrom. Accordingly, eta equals 3.05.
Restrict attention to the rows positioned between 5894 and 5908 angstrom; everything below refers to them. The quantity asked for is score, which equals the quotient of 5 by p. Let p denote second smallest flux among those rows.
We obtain 0.212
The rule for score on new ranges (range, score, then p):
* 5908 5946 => 0.209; 23.93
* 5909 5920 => 0.208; 24.01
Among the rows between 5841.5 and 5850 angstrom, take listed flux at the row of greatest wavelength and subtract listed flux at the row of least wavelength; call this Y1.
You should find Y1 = -1.5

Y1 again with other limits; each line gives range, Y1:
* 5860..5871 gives 2.6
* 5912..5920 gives -0.5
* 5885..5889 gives -2.5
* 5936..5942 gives -1.2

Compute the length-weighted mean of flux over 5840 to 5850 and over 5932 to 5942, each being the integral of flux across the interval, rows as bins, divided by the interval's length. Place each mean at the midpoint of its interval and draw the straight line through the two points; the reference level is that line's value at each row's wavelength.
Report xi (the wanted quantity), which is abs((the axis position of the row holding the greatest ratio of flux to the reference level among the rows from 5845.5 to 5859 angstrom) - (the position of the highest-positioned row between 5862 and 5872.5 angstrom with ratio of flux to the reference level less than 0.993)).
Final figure 21.6 angstrom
